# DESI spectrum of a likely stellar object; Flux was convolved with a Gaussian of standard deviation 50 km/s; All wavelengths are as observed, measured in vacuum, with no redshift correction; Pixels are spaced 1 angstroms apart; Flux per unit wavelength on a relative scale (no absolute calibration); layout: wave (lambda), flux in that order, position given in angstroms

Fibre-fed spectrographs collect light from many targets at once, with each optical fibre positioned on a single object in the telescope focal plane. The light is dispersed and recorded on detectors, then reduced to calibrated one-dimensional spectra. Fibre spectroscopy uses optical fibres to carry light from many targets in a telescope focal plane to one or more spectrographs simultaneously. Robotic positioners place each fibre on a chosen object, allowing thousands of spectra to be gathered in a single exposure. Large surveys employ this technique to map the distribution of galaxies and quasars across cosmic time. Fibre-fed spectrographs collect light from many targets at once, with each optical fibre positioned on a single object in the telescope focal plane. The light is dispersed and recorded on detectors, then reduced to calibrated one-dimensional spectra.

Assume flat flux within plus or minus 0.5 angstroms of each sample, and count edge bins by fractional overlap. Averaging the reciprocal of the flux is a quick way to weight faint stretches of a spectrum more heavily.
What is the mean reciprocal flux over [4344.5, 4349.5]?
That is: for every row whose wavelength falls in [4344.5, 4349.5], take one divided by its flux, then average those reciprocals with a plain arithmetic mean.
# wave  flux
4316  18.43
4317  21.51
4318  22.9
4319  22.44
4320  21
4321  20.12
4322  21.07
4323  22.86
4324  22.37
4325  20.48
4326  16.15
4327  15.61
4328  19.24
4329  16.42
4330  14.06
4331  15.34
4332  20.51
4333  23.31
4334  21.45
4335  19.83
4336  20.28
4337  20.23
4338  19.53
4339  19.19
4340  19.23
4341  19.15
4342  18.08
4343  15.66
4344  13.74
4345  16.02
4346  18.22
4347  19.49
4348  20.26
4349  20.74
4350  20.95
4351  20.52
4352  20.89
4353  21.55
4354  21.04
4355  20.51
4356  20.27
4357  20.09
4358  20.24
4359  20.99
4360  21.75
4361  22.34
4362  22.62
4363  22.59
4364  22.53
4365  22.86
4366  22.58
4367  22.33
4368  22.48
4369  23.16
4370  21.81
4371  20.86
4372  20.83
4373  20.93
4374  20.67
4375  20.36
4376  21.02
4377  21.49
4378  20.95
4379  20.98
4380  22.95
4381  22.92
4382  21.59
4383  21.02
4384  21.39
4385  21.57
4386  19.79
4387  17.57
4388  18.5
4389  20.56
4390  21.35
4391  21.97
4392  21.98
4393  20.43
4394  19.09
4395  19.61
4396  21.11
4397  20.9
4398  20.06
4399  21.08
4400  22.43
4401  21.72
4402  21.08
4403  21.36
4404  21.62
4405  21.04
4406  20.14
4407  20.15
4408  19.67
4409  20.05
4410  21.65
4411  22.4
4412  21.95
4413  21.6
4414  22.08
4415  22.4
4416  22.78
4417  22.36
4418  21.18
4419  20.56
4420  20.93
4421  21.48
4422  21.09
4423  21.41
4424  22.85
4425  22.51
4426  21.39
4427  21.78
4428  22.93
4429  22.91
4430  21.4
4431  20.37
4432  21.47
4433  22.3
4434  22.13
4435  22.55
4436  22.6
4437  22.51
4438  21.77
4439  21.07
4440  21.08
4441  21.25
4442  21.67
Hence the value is 0.053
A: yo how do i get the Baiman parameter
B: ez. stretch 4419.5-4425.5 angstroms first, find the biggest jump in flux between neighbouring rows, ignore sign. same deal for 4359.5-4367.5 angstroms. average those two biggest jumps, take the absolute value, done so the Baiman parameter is 1.0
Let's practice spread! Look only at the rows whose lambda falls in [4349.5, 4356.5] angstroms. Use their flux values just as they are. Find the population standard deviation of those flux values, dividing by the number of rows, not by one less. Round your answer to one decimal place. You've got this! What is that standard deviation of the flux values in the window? 0.4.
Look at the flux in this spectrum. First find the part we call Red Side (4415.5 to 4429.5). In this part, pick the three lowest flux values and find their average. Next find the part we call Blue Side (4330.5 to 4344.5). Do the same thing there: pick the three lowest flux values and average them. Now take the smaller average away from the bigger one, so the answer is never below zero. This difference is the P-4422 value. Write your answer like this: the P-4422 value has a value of 6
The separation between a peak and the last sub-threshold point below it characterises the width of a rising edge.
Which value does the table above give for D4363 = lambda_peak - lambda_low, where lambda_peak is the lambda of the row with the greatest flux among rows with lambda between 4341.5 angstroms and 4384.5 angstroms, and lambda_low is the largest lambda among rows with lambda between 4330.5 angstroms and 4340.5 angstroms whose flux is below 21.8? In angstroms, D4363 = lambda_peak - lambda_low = 29 angstroms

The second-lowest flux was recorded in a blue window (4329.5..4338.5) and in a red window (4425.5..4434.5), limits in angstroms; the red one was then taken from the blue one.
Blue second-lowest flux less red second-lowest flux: -6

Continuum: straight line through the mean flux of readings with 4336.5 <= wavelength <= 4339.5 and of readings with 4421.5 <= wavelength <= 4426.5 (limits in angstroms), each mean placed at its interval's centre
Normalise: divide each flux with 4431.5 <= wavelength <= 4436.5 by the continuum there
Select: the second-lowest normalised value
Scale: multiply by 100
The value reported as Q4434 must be 100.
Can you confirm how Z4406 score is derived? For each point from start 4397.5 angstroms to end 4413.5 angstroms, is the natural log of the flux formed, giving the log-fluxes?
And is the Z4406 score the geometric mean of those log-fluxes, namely 3.05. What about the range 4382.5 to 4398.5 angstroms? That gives 3.01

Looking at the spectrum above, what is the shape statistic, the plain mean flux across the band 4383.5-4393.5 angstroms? 20.5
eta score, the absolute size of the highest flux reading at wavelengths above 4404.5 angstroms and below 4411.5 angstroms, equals 22.4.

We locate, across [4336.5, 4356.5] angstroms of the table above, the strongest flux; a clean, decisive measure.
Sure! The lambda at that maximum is 4353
